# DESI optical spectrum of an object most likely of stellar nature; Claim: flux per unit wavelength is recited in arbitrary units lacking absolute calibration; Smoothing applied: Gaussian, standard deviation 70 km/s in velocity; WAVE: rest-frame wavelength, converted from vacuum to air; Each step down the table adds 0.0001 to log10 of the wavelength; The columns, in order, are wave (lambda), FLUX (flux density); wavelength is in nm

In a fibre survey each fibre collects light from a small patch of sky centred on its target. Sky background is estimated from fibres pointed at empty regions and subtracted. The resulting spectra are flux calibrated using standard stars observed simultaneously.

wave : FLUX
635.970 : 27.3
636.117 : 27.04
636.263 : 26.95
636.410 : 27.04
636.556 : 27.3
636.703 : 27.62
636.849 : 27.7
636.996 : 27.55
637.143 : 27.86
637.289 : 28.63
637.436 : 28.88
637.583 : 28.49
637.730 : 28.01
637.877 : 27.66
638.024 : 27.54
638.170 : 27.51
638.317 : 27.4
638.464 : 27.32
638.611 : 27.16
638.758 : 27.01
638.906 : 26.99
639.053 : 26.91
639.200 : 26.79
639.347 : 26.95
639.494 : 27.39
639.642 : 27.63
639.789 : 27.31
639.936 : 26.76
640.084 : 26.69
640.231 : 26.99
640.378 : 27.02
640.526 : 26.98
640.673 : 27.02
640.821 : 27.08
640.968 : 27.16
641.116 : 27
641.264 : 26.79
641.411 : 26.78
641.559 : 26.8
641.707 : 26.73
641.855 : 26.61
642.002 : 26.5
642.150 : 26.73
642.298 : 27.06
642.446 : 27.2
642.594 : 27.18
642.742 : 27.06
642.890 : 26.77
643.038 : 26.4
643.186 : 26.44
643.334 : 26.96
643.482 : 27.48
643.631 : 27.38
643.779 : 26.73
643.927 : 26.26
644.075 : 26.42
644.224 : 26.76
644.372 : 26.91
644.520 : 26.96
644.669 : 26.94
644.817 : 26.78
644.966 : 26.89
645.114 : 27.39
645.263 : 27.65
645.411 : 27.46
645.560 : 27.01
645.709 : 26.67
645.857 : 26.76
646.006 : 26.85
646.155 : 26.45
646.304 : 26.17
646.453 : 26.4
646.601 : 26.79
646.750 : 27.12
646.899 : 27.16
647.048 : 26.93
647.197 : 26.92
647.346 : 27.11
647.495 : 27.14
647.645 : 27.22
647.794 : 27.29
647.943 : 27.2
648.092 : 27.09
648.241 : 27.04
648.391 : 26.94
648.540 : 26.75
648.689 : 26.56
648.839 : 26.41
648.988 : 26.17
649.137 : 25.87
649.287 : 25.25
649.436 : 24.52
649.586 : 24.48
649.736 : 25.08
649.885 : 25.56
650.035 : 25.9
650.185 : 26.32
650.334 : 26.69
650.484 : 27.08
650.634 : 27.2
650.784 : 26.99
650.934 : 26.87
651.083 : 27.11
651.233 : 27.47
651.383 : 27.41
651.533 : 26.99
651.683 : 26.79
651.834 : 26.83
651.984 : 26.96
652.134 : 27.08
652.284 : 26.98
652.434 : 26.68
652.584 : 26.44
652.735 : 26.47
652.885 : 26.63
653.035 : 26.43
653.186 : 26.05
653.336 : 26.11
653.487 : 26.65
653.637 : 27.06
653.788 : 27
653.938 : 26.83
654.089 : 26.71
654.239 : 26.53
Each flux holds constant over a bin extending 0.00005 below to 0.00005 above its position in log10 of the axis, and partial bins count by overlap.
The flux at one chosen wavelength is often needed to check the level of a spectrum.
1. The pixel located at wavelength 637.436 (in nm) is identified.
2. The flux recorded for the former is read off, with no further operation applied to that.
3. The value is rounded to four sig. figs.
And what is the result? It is 28.88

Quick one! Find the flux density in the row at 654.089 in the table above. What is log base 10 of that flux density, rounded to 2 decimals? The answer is 1.43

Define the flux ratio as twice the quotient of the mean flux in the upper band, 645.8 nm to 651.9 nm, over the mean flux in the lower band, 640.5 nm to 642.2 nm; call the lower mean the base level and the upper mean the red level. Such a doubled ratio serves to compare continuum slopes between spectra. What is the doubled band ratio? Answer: 1.98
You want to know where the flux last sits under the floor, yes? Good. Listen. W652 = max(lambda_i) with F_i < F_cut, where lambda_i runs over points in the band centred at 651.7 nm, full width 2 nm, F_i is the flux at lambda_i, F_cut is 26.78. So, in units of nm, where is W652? 652.584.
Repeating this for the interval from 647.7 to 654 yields 653.487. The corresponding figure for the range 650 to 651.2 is 650.334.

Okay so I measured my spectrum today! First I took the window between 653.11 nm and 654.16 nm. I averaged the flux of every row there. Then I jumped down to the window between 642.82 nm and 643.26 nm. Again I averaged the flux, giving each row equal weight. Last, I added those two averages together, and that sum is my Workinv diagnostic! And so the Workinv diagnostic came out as 53.2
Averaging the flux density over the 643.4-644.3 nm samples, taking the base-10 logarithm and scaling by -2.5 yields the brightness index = -3.572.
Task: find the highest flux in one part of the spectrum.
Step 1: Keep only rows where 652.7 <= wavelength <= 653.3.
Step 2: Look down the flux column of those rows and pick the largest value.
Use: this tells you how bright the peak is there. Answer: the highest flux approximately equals 26.63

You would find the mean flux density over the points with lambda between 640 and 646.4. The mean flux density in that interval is 26.9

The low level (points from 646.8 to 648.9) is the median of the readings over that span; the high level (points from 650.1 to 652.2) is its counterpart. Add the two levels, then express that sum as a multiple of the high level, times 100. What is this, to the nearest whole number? 200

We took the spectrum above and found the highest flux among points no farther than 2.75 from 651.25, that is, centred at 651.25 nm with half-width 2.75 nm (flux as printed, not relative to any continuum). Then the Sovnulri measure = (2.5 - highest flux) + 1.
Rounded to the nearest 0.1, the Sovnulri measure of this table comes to -24.0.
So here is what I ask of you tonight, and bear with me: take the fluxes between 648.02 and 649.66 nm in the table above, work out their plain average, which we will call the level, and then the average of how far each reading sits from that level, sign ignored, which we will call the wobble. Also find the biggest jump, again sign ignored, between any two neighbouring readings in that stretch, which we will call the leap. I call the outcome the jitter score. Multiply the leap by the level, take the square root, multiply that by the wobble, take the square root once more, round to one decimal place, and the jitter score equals 1.8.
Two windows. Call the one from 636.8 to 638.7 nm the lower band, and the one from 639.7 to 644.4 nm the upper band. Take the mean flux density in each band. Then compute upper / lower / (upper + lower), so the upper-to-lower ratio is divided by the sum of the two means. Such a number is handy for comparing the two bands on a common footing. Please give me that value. 0.0177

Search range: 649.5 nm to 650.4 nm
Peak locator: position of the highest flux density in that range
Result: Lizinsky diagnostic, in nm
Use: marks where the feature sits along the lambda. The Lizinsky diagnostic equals 650.334 nm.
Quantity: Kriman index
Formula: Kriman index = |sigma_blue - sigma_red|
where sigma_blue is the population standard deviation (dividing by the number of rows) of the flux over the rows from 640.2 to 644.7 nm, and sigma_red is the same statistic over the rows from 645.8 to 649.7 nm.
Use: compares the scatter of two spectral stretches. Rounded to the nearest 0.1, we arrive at 0.5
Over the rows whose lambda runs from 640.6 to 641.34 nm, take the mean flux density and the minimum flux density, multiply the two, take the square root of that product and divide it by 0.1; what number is 269.0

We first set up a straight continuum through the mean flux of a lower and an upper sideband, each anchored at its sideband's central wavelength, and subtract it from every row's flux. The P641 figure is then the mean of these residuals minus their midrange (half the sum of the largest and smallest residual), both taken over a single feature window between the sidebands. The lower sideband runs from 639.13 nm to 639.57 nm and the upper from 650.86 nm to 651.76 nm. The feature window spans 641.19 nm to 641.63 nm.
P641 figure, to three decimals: 0.000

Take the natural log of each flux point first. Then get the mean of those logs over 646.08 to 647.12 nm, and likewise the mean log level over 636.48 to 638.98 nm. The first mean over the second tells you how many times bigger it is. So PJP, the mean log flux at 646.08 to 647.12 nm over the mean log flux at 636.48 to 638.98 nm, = 0.989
